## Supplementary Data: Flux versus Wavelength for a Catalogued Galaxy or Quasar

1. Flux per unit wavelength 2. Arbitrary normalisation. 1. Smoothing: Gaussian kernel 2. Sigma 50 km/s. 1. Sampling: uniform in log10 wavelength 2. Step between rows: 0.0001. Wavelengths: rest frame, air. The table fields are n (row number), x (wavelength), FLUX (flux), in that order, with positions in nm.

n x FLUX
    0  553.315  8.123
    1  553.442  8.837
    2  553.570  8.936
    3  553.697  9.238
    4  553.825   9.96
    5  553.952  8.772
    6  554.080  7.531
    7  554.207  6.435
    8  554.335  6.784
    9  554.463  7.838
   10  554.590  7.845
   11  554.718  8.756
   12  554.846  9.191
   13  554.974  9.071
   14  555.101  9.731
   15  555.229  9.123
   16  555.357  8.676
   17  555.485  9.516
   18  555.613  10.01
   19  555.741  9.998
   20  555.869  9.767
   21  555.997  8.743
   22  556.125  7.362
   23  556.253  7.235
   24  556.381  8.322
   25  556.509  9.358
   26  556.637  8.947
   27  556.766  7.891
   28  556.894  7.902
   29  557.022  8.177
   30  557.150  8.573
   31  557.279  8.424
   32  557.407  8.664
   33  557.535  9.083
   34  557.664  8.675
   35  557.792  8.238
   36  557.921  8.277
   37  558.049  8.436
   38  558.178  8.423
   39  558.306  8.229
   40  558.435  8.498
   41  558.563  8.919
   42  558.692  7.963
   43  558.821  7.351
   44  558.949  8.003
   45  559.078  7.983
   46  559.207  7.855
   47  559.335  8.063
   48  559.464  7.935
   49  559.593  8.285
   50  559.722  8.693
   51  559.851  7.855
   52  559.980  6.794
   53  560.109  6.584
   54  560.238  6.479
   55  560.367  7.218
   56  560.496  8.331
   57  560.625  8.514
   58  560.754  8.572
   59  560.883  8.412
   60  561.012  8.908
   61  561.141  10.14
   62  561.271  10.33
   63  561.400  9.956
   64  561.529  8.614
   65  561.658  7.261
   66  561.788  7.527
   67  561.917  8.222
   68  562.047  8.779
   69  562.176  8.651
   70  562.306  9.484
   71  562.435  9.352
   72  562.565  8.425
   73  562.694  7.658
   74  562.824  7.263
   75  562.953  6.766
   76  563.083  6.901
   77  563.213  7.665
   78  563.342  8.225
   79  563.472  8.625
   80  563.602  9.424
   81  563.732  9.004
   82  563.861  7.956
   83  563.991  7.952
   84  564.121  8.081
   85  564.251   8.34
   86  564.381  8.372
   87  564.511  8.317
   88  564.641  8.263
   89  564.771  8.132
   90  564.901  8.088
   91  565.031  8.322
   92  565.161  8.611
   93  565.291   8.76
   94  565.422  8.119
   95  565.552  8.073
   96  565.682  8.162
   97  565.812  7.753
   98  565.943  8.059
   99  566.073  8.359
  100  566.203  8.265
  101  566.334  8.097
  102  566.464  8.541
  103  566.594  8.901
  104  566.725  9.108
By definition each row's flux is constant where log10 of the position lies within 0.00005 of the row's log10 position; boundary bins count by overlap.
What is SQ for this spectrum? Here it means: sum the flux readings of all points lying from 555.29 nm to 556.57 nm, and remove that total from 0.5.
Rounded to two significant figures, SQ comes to -88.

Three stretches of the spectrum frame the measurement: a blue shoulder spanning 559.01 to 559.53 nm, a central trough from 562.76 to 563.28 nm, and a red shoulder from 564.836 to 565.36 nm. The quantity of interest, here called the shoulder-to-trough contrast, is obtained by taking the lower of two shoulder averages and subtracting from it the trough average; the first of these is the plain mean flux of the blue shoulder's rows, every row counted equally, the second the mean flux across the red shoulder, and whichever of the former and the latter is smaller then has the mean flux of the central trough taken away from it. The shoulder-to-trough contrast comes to 0.8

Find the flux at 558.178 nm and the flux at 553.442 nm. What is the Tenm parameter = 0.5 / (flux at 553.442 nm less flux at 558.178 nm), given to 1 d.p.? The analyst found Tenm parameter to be 1.2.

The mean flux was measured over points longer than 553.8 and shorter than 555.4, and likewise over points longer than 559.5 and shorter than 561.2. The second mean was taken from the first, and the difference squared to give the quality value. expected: 0.1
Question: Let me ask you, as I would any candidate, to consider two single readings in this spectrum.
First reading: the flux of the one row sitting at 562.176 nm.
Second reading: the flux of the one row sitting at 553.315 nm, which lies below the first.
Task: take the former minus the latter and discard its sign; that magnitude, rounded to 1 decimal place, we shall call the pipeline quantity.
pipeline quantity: 0.5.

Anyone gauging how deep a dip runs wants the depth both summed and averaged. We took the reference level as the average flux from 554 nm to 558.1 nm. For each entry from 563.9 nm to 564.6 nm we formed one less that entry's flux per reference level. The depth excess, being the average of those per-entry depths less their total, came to -0.14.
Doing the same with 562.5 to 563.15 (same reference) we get -0.52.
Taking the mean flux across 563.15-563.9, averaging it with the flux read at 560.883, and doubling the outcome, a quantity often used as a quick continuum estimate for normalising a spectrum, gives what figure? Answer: 16.9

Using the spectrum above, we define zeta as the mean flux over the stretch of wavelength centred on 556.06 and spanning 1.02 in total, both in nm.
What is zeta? 8.8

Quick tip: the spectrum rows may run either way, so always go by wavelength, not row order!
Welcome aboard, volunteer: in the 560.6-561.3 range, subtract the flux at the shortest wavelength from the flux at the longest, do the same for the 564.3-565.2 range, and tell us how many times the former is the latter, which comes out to 7.6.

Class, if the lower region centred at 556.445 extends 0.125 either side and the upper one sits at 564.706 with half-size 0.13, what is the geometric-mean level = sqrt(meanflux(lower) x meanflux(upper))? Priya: 8.5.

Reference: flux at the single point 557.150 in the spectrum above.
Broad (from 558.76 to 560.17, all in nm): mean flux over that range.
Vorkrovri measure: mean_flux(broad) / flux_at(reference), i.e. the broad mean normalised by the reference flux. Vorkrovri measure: 0.91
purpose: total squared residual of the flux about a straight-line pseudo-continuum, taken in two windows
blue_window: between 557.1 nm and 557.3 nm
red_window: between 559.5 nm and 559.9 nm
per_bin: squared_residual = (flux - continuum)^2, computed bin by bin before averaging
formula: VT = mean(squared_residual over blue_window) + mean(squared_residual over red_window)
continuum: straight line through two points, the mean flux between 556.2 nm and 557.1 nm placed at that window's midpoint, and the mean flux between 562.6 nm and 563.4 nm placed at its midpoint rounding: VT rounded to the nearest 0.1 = 0.4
